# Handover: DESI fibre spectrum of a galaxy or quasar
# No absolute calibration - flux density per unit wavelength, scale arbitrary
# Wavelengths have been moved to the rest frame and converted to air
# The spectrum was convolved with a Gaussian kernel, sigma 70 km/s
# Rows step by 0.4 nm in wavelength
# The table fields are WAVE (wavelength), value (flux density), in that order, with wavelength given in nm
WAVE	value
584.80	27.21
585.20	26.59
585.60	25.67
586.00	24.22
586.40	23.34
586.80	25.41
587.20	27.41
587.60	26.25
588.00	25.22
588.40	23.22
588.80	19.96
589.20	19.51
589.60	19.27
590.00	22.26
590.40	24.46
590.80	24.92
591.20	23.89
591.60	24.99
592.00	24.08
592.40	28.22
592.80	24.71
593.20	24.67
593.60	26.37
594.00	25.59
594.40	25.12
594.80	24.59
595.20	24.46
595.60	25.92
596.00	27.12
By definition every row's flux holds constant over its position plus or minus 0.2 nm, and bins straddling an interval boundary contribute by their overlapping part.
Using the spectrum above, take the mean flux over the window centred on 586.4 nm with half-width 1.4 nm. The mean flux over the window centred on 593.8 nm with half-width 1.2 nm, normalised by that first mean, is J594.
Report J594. 0.99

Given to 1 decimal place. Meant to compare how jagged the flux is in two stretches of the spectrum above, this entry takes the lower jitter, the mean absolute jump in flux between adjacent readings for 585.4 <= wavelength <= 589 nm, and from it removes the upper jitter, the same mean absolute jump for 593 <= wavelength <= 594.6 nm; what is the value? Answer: 0.7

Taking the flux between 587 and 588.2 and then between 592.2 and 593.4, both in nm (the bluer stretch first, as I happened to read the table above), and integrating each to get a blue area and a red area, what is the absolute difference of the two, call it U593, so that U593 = 0.5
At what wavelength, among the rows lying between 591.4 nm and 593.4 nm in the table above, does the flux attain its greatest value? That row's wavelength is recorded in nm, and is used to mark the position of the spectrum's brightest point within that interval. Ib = 592.40 nm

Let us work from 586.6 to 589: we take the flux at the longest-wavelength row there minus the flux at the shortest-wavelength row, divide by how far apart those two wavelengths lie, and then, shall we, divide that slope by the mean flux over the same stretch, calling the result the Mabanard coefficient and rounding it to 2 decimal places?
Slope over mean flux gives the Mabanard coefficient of -0.11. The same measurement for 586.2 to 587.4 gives 0.20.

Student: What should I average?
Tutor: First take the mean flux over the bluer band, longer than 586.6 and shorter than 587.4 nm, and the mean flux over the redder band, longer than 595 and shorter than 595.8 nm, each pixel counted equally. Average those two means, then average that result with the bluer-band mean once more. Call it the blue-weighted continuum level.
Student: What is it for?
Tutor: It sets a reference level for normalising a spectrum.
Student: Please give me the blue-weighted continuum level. 26.1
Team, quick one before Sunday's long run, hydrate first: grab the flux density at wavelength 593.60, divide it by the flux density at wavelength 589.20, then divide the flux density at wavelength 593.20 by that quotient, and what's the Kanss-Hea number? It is 18.3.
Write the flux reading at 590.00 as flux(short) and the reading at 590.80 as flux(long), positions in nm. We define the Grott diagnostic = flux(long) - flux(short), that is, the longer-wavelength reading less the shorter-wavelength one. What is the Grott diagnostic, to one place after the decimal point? 2.7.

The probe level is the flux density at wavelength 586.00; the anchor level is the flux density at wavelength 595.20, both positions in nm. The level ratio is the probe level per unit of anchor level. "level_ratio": 0.99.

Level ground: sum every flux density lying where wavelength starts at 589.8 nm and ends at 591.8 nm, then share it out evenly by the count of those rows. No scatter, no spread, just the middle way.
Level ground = 24.1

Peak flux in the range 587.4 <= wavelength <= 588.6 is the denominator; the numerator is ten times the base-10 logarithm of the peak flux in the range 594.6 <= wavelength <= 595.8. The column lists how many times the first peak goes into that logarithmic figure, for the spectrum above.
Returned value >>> 0.539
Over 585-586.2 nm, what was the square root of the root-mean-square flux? 5.05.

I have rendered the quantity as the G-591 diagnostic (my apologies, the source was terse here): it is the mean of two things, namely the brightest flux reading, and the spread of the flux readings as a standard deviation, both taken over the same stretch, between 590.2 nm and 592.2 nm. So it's 12.7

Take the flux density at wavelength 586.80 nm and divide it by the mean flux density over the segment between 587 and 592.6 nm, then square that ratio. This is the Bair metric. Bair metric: 1.14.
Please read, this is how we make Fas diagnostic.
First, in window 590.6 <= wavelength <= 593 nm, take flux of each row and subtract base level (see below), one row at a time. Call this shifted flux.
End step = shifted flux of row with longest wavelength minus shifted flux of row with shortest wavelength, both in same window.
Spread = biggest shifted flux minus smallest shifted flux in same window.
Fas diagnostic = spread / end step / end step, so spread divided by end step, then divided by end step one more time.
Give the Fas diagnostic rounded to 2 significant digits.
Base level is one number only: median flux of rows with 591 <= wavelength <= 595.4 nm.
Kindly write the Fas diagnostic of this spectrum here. 98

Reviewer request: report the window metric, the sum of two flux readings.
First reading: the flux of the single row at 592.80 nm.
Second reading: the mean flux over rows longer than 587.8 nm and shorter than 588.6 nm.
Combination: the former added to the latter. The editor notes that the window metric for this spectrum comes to 48.9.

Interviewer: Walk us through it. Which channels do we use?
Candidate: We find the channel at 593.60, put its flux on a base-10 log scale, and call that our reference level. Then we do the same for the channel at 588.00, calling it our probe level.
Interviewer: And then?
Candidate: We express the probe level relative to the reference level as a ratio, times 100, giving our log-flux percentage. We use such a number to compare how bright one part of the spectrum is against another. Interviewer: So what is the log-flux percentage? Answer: 99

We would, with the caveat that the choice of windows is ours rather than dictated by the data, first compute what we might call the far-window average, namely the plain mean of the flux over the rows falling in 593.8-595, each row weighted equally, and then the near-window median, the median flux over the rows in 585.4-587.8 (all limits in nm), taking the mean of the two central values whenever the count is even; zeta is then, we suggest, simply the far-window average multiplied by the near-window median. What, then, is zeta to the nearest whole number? 641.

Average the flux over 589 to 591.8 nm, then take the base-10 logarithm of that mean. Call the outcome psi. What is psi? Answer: 1.357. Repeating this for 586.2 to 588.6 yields 1.400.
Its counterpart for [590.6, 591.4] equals 1.387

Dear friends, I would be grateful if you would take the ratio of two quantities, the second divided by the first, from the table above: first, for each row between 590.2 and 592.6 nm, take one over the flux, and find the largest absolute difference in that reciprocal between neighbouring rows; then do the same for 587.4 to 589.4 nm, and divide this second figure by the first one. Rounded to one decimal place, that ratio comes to 1.2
